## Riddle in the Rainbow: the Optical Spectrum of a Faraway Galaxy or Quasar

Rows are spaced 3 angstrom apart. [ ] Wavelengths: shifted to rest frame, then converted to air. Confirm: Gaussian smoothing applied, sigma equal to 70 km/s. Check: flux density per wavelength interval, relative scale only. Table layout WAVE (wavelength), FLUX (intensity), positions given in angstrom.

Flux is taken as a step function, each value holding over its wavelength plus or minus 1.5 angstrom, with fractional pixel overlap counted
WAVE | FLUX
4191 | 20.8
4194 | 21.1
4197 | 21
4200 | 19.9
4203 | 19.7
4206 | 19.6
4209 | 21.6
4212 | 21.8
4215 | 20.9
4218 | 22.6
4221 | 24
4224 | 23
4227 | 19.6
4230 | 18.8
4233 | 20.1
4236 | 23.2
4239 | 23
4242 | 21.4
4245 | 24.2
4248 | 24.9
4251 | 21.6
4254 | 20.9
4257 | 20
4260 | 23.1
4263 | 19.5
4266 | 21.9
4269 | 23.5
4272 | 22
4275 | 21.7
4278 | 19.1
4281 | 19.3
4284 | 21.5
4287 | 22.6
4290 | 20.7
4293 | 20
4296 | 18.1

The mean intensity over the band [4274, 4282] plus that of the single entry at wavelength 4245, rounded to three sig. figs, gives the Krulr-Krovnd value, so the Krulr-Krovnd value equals 44.2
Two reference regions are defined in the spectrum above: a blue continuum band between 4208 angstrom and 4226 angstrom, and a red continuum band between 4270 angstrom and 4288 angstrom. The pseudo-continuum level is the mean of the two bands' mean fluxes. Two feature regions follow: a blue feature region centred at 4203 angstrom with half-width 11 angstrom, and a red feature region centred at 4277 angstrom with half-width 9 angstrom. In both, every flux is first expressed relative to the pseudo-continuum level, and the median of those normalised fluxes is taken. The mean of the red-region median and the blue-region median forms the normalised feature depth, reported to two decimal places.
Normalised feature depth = 0.98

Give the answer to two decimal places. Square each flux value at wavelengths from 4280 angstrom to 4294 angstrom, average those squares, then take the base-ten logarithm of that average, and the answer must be 2.64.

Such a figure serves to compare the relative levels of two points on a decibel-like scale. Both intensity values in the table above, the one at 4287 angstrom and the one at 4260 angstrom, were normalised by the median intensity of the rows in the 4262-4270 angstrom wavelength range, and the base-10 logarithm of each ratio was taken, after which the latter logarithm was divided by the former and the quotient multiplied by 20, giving 34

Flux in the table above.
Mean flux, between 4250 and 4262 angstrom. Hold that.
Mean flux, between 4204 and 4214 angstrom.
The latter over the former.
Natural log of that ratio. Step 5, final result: -0.02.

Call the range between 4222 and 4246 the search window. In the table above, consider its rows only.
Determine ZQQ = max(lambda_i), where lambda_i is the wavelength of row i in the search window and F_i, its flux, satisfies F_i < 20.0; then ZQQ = 4230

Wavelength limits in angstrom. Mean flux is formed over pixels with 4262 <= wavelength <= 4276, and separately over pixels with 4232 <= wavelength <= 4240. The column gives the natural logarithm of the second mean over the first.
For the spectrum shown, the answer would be 0.017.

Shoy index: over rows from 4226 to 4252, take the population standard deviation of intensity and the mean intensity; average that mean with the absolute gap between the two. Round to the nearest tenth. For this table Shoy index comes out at 20.9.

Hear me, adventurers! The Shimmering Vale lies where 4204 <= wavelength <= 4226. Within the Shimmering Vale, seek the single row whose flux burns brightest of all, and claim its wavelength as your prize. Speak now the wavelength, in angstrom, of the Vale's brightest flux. 4221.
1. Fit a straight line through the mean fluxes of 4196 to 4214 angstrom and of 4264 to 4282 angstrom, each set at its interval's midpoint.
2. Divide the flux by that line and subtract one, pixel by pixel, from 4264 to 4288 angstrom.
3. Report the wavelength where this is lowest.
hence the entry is 4278 angstrom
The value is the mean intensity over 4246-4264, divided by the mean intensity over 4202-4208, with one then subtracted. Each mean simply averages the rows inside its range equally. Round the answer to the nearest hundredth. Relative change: 0.10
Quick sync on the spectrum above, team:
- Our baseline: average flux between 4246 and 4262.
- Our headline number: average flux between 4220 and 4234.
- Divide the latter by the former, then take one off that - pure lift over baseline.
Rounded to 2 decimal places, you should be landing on -0.05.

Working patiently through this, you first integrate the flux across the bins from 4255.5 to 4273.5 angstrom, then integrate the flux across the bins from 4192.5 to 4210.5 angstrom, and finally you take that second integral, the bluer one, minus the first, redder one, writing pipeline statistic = -21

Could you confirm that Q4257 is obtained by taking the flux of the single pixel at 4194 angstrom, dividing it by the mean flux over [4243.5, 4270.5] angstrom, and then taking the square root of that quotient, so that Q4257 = 0.98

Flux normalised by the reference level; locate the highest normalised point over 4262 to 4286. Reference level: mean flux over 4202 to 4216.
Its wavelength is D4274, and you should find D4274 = 4269 angstrom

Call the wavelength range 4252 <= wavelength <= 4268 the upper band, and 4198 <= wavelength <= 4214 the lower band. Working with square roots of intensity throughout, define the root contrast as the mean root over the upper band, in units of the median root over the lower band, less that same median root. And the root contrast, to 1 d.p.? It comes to -3.4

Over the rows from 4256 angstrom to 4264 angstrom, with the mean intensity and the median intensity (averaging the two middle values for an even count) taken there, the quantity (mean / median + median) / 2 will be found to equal 10.5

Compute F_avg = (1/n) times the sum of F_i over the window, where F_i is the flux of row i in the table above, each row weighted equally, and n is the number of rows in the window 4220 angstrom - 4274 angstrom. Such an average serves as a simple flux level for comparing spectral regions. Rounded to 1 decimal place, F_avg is 21.9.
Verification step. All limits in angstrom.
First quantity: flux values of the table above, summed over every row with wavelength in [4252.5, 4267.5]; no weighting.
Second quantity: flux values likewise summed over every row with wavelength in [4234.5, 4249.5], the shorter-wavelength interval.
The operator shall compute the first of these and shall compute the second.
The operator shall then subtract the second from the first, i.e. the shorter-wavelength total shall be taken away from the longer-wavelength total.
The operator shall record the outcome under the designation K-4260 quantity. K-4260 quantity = -11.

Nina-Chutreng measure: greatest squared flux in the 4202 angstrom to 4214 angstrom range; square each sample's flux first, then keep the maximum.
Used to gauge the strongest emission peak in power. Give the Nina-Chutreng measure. 475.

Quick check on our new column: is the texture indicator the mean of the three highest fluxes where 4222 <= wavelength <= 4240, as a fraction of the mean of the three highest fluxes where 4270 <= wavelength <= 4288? 1.04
